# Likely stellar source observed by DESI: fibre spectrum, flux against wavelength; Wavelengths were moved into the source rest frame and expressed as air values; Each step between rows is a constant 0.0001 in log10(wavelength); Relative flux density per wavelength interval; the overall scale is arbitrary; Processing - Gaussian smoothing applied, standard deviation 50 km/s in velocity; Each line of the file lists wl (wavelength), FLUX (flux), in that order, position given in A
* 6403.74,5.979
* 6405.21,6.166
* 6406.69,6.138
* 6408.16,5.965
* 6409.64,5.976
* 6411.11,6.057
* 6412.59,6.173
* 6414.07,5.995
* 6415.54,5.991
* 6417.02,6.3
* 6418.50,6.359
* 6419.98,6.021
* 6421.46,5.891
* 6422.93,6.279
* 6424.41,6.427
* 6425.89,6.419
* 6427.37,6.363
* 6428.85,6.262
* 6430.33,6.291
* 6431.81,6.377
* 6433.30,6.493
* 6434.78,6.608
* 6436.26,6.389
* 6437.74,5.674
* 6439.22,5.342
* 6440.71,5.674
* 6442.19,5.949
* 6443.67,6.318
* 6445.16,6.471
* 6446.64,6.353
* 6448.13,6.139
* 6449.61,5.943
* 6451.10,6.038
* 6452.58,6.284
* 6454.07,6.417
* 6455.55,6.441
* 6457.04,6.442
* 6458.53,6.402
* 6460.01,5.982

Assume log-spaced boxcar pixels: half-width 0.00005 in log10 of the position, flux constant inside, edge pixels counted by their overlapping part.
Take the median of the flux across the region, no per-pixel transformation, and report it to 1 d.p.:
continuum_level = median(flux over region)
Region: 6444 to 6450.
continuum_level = 6.2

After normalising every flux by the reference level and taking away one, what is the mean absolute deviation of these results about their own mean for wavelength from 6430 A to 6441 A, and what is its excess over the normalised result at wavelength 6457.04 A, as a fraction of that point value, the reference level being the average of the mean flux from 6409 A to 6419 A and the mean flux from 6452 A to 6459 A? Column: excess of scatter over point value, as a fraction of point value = 1.2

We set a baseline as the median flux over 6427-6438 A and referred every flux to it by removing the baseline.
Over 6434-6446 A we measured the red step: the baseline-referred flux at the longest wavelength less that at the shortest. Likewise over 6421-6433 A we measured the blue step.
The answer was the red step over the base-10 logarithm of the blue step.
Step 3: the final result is 0.44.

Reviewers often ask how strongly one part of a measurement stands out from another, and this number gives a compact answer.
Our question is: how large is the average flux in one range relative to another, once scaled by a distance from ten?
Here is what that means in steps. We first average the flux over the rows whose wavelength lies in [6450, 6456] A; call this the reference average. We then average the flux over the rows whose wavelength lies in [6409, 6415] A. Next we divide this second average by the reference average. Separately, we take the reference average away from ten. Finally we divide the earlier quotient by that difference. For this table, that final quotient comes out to 0.259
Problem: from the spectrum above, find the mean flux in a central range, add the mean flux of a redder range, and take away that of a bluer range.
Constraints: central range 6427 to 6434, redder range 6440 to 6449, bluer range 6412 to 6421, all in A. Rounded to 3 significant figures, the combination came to 6.37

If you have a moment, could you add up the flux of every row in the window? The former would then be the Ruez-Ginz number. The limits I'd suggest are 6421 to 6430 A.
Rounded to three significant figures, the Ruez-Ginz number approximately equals 37.6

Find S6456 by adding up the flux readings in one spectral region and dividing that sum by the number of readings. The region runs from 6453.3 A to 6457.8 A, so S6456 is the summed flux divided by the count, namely 6.43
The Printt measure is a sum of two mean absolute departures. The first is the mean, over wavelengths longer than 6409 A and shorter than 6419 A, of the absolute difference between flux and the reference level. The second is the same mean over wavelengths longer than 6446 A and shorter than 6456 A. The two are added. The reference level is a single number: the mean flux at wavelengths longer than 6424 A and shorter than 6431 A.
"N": 0.40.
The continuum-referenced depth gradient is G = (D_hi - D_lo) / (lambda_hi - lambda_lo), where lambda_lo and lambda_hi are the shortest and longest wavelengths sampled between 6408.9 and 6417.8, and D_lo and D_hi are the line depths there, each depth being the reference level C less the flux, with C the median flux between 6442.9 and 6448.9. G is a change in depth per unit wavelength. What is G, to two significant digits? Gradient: -0.044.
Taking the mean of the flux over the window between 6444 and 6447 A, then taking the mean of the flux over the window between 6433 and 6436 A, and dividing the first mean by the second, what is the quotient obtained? 0.98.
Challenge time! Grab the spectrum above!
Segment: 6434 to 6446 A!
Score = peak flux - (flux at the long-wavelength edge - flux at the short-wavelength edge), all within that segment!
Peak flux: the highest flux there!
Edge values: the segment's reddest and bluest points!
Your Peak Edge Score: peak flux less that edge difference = 6.7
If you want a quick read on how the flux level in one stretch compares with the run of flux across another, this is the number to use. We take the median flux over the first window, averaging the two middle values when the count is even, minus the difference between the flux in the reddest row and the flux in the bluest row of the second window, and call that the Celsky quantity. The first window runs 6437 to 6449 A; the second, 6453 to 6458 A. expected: 6.02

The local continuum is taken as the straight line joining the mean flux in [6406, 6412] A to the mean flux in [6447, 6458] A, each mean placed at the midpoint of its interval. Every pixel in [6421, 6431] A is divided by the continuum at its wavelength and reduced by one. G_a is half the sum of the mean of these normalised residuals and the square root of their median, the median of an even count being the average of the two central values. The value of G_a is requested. 0.10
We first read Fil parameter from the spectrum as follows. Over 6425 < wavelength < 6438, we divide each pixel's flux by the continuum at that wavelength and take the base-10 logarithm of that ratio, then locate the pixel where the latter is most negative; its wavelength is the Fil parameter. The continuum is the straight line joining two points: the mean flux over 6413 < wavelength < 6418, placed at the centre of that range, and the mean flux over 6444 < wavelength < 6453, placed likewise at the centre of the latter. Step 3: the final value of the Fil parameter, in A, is 6437.74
